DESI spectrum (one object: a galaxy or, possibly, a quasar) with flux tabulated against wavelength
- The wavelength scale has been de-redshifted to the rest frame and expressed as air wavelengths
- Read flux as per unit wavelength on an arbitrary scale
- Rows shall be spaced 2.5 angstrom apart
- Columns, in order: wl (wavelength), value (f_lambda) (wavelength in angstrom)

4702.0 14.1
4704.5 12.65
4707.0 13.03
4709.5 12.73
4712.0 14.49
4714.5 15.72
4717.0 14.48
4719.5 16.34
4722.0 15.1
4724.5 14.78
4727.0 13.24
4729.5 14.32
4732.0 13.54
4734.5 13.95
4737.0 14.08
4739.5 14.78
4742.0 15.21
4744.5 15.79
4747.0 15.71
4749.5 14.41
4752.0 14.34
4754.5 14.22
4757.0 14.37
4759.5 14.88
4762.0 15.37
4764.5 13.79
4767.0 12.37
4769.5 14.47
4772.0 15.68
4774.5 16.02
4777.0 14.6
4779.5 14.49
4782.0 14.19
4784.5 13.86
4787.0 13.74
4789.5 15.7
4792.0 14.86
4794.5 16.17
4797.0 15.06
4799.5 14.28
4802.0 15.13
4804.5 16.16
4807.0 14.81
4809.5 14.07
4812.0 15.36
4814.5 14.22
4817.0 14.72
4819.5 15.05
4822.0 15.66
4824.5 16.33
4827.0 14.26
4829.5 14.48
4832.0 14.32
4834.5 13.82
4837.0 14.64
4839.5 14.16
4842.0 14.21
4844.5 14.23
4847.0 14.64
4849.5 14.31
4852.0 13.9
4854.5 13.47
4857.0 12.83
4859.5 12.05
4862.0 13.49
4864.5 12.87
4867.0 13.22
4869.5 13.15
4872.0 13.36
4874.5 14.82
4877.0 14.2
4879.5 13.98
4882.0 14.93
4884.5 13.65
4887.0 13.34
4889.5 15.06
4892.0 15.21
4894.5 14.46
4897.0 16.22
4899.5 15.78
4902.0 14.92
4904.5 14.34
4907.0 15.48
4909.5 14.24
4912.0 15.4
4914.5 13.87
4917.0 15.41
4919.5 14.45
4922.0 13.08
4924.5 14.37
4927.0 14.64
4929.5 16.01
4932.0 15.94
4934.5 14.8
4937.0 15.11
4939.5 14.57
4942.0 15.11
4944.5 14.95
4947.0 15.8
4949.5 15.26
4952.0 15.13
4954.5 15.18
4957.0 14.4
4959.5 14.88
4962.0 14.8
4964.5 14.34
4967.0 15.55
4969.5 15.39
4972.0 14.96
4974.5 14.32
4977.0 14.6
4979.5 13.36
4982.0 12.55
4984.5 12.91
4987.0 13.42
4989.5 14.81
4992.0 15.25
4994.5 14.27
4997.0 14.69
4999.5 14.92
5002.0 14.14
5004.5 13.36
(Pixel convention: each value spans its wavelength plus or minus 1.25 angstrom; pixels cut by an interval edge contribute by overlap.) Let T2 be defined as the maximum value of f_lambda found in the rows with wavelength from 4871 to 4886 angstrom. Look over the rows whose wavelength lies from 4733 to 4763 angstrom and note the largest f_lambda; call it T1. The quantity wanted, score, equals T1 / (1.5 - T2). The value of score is -1.18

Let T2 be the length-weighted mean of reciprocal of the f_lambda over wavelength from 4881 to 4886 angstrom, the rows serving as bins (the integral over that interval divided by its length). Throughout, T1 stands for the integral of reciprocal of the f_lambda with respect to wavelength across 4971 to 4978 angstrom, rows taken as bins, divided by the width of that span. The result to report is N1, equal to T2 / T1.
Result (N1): 1.03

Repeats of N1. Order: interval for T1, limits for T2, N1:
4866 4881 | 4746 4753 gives 0.93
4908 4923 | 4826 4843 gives 1.01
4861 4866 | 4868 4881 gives 0.95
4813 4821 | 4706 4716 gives 1.06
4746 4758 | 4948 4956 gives 0.96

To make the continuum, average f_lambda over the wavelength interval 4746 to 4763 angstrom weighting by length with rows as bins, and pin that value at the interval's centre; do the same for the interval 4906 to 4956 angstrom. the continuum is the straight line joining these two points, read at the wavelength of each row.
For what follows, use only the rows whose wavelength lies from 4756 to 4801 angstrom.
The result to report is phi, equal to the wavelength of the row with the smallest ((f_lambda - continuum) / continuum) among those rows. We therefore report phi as 4767.0 angstrom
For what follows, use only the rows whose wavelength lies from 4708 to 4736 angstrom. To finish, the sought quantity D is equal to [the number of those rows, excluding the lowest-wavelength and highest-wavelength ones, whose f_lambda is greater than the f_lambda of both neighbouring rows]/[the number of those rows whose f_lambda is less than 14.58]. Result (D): 0.43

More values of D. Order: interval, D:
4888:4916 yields 1.00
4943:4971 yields 2.00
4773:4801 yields 0.40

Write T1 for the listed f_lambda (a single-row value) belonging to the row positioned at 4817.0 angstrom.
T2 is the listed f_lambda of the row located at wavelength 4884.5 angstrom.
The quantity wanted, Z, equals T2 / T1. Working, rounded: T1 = 14.72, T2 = 13.65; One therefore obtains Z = 0.93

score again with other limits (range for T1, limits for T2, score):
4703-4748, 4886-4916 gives -1.11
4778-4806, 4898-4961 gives -1.11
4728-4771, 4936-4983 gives -1.10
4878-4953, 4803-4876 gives -1.09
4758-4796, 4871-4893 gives -1.18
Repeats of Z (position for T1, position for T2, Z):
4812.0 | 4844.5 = 0.93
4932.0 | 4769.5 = 0.91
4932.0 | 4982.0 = 0.79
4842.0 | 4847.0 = 1.03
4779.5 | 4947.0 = 1.09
